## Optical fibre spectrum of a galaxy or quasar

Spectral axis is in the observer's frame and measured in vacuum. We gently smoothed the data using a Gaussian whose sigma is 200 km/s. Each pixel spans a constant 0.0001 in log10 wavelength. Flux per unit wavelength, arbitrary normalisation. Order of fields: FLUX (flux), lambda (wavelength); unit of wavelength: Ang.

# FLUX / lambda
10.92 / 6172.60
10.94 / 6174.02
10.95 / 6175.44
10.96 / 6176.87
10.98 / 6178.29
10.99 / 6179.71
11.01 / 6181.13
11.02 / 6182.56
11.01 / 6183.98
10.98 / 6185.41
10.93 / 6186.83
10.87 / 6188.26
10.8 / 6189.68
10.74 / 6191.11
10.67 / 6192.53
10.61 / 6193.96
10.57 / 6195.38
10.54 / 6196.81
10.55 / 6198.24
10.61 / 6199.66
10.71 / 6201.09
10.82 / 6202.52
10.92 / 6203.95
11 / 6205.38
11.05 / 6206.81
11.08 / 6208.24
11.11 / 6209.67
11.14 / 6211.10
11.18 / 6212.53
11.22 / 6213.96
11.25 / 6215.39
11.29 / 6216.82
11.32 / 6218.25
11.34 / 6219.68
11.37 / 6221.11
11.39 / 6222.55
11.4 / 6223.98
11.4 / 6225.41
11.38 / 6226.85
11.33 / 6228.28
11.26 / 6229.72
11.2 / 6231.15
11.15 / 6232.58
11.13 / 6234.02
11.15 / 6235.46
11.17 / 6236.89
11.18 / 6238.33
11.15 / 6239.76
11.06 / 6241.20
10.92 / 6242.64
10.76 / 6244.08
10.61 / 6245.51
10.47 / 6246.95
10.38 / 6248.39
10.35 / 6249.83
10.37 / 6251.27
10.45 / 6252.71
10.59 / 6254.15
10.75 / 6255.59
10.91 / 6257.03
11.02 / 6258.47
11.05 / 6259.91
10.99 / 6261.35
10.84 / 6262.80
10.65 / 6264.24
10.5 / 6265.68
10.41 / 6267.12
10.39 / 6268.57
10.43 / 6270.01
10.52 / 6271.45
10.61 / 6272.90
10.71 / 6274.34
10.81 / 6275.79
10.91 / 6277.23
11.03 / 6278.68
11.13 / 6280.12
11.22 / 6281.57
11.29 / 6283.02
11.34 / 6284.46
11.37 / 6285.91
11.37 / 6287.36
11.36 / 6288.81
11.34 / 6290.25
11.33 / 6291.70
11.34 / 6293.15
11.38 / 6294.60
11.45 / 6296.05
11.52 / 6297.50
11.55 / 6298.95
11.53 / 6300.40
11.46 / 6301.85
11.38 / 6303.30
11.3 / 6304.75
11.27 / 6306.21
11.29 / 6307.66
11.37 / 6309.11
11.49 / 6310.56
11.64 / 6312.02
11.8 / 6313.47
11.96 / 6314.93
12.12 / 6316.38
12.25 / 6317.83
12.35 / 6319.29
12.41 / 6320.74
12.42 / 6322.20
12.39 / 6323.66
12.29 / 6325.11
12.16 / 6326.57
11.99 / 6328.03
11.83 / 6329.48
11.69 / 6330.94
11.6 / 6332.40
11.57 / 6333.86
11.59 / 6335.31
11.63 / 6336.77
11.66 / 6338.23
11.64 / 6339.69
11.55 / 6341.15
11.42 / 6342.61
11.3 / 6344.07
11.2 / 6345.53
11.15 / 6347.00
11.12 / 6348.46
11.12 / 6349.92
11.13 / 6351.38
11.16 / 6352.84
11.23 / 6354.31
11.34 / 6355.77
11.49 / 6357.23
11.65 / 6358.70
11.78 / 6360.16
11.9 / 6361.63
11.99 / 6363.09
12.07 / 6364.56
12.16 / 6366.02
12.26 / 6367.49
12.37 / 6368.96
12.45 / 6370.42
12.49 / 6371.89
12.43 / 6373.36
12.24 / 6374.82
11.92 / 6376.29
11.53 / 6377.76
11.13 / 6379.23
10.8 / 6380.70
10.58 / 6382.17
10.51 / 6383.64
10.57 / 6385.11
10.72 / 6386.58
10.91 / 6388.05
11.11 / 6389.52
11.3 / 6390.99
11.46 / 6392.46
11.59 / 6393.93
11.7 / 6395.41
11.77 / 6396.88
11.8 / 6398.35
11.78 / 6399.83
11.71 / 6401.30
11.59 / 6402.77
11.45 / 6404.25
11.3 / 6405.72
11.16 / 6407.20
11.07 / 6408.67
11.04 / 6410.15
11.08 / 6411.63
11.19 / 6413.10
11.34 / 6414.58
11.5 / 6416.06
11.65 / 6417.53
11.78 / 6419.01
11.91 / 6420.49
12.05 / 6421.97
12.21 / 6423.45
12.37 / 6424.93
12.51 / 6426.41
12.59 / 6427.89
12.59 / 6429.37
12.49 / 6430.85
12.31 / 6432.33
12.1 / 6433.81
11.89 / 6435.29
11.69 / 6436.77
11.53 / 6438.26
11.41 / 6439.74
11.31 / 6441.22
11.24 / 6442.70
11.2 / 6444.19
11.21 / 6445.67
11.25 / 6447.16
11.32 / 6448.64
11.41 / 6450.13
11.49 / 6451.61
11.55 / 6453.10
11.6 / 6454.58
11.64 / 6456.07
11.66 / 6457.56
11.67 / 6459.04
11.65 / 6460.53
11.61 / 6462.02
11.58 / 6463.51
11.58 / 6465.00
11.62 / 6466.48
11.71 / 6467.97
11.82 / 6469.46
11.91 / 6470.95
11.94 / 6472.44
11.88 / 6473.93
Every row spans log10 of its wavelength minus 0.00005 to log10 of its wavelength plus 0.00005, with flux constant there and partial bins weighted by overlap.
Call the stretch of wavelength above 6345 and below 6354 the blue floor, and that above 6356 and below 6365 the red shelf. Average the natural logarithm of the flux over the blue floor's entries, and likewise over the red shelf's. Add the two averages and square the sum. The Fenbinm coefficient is 23.8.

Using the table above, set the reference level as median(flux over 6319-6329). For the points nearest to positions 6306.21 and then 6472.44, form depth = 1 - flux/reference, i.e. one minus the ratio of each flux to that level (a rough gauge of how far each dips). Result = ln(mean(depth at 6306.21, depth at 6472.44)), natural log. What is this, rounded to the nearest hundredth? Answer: -2.81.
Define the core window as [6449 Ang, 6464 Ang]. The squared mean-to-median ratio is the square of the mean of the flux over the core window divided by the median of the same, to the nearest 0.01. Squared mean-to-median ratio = 1.00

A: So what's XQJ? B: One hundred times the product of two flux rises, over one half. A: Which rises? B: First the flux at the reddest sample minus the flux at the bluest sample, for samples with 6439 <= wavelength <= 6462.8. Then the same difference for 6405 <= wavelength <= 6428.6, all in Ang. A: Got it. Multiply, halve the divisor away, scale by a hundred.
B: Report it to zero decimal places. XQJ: 52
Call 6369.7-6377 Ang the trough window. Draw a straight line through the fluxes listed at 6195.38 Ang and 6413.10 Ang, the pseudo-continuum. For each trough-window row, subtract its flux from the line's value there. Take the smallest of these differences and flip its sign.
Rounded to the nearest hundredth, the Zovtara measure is 1.42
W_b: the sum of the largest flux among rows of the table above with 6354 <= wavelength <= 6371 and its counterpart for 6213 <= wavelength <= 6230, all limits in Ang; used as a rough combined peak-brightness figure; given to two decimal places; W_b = 23.85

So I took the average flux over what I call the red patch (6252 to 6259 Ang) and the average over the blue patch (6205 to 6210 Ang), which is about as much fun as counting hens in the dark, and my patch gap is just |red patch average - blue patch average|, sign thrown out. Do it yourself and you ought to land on 0.32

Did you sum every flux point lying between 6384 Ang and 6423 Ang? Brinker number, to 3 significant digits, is 297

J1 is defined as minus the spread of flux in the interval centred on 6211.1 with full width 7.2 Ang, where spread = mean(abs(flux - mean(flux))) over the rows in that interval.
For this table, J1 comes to -0.04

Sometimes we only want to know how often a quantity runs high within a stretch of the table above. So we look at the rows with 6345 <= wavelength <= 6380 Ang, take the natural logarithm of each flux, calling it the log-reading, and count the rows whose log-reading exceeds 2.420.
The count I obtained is 16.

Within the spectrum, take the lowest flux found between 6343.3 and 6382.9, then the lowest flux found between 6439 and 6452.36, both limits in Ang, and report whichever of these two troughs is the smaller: 10.58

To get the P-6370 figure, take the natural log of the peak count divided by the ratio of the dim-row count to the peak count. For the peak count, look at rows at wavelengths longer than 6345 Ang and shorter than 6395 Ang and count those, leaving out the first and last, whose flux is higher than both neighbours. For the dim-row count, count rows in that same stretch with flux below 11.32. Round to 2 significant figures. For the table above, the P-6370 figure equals -2.8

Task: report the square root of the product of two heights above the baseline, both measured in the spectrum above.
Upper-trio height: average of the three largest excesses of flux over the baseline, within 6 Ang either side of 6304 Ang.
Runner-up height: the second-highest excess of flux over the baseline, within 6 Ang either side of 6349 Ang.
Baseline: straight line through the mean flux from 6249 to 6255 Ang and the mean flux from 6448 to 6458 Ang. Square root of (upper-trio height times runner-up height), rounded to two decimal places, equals 0.46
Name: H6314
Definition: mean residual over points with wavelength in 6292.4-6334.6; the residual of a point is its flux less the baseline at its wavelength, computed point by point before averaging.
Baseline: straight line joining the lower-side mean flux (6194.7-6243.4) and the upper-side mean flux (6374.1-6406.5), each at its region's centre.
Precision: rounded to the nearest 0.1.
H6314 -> 0.5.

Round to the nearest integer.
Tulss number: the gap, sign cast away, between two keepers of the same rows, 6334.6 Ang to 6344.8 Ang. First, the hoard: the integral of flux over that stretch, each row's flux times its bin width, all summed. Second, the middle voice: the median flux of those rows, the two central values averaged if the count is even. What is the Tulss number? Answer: 106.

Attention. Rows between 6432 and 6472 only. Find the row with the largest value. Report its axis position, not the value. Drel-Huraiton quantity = 6432.33 Ang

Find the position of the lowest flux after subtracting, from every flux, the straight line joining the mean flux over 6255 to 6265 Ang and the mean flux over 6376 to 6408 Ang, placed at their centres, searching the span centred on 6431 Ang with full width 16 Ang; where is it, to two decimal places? 6438.26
